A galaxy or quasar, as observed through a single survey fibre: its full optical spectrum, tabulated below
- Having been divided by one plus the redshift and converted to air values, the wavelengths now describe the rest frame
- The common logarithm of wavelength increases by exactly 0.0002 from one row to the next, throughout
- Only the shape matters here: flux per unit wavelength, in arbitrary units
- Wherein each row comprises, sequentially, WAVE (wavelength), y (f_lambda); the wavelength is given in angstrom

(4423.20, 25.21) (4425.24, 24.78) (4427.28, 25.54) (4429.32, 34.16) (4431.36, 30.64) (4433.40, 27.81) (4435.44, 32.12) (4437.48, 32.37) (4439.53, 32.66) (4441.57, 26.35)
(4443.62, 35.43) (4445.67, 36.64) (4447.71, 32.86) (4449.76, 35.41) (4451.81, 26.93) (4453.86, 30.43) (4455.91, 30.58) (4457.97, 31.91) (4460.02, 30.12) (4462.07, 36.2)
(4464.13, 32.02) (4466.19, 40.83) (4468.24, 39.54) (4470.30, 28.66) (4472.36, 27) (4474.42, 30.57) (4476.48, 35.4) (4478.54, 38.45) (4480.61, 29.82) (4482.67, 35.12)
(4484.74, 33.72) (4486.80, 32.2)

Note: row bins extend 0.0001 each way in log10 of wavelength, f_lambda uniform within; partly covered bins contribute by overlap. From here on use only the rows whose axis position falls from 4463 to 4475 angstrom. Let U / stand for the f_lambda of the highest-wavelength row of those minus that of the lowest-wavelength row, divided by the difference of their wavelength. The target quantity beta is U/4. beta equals -0.035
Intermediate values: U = -0.1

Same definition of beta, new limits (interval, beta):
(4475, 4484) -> -0.011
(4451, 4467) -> 0.242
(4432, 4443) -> -0.045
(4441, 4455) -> 0.083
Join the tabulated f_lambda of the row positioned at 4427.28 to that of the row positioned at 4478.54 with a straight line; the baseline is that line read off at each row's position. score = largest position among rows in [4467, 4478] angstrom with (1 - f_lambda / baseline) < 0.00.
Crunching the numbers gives 4468.24 angstrom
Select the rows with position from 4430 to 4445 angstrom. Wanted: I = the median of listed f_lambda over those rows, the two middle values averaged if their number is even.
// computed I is 32.1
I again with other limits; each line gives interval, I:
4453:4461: 30.5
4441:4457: 31.7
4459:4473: 32.0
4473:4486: 34.4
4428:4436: 31.4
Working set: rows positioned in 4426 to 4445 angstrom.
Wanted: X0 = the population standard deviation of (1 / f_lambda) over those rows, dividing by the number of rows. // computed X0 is 0.0037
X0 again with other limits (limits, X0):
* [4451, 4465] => 0.0026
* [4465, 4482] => 0.0045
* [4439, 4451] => 0.0036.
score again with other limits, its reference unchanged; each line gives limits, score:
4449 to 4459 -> 4449.76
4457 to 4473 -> 4468.24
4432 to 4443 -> 4439.53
